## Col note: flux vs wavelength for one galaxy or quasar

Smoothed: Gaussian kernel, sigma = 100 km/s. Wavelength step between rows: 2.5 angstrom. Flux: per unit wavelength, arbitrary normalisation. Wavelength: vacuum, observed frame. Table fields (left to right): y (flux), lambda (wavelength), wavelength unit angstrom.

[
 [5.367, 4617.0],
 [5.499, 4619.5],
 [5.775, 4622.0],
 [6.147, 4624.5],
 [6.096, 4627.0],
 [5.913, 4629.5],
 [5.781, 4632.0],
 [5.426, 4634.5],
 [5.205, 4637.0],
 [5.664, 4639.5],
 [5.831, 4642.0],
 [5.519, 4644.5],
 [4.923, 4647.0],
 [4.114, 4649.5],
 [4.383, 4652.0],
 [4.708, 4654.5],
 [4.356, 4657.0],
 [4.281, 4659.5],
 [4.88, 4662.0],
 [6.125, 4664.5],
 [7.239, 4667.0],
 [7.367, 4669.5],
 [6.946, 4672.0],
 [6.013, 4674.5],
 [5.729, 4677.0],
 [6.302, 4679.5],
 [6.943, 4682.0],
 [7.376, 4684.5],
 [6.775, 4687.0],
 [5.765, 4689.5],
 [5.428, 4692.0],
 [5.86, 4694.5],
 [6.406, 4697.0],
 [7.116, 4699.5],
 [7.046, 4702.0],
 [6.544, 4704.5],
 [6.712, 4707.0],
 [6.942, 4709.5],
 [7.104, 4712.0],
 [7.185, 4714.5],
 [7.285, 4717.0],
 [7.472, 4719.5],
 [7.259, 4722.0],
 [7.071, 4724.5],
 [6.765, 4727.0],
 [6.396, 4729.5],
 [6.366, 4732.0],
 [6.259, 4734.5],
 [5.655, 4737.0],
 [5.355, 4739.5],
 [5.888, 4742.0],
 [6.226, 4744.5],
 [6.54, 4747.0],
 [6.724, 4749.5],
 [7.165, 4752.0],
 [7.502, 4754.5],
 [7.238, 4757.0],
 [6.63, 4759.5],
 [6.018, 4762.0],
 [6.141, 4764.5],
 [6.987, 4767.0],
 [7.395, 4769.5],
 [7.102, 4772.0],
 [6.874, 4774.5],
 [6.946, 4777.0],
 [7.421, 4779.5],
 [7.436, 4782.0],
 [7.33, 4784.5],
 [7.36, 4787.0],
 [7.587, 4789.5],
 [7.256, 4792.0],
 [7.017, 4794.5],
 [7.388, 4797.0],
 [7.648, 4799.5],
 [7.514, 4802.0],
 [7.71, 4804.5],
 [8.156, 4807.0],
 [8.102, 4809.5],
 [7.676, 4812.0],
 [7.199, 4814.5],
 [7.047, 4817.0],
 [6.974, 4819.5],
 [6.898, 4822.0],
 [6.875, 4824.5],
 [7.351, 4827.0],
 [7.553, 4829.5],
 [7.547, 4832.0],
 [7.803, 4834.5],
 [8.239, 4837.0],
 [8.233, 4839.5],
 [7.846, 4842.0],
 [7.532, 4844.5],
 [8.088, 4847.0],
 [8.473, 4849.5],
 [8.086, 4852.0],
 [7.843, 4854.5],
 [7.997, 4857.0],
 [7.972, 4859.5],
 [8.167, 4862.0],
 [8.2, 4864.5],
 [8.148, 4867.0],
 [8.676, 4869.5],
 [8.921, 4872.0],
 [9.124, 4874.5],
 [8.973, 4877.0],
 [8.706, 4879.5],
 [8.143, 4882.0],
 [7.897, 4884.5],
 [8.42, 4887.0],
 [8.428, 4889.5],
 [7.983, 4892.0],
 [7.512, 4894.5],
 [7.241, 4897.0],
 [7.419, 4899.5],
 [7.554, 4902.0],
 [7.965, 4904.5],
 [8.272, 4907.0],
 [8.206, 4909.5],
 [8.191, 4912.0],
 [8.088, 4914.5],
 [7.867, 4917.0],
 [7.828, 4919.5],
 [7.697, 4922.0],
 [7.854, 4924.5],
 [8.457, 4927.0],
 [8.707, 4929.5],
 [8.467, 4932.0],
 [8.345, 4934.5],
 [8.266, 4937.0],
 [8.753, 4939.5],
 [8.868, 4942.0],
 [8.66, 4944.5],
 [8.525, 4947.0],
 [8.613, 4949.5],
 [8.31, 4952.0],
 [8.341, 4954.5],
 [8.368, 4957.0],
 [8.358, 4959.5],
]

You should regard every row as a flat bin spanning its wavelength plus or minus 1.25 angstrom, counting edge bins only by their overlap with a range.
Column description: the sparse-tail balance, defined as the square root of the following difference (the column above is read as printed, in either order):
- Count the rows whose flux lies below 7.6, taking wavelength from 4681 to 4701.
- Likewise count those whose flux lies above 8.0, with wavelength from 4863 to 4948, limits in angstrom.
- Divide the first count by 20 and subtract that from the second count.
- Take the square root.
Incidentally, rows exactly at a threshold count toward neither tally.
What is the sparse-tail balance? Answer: 4.8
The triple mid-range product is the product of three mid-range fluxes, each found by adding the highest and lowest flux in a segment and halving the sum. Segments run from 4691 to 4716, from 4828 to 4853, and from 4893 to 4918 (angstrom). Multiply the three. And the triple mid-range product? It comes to 391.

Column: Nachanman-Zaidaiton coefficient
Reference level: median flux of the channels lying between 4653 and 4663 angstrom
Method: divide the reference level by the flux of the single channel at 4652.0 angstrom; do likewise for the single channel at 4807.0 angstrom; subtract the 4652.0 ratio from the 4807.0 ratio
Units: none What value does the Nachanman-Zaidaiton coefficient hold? -0.48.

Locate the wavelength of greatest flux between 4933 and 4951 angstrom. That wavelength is 4942.0 angstrom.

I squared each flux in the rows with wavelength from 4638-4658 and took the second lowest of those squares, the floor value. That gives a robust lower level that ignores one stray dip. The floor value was 19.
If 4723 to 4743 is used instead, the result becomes 32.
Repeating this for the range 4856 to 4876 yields 64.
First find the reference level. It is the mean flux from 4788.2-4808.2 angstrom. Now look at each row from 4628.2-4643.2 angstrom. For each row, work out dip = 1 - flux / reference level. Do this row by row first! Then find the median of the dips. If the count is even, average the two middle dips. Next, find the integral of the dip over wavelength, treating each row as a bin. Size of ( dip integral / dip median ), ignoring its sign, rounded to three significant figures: 15.7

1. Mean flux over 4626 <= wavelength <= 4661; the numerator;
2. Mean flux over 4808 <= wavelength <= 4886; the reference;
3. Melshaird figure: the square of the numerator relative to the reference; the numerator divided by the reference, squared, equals 0.42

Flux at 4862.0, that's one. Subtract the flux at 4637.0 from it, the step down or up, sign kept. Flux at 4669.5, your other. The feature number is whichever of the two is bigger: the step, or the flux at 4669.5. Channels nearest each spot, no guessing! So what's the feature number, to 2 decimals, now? 7.37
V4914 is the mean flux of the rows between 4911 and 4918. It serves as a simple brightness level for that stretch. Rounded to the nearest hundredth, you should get 8.05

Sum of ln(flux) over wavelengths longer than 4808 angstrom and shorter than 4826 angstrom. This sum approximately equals 13.9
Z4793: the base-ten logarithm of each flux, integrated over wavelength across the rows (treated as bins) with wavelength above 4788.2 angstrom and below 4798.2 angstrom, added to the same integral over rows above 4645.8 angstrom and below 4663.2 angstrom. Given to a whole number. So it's 20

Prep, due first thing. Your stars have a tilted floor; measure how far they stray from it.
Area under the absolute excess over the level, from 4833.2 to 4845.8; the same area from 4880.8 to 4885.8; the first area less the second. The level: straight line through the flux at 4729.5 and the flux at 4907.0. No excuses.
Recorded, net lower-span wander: 4.4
